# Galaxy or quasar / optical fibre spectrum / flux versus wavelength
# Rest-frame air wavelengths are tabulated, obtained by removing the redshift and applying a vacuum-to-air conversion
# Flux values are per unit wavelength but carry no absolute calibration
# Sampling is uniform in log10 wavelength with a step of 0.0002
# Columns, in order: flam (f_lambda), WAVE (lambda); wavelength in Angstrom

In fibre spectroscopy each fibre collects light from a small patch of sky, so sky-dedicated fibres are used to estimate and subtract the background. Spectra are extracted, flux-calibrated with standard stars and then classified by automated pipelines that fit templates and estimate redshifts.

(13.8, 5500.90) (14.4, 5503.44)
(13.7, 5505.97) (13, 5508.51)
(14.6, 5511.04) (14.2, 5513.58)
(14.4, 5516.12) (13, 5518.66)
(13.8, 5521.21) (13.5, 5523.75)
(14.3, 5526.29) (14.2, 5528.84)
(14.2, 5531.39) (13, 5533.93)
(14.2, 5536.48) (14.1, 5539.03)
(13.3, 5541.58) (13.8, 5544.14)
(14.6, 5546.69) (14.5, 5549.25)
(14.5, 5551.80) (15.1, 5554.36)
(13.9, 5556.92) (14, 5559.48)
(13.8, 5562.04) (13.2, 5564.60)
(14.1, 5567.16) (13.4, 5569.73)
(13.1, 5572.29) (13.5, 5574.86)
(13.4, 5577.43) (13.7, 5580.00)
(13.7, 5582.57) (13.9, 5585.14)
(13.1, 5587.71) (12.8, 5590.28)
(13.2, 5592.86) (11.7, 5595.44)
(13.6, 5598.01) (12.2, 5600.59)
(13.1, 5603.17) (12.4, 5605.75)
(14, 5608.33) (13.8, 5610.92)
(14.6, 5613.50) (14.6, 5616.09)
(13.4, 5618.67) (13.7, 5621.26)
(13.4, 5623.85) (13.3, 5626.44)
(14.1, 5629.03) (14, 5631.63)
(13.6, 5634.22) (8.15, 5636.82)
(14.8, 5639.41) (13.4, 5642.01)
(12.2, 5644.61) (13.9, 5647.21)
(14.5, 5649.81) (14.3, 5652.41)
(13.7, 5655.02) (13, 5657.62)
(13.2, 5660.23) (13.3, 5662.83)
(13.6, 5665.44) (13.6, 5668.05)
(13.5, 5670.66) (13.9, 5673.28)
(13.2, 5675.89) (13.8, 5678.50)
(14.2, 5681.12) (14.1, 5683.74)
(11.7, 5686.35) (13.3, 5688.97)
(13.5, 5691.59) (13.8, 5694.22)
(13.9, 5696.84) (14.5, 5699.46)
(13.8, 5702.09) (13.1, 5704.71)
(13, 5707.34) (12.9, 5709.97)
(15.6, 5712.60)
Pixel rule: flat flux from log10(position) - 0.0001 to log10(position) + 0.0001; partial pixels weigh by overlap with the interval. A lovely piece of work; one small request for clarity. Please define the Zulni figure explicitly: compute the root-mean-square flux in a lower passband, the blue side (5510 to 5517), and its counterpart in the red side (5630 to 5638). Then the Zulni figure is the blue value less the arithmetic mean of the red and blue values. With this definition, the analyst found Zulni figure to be 1.1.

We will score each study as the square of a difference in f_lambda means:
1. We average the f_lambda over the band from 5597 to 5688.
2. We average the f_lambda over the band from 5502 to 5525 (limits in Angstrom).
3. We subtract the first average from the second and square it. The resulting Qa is 0.18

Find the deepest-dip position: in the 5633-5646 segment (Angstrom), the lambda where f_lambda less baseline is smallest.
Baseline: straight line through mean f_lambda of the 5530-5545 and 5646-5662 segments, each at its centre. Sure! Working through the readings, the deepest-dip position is 5636.82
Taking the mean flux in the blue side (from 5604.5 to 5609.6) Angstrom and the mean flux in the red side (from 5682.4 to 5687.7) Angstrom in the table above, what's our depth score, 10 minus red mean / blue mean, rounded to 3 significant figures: 9.02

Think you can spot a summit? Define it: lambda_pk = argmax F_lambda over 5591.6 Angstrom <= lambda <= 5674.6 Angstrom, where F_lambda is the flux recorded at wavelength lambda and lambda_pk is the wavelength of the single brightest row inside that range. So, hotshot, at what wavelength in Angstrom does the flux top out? 5639.41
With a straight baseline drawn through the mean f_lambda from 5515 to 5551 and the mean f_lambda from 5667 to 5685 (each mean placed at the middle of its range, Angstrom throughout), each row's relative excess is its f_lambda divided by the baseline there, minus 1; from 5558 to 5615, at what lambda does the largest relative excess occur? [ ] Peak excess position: 5613.50 Angstrom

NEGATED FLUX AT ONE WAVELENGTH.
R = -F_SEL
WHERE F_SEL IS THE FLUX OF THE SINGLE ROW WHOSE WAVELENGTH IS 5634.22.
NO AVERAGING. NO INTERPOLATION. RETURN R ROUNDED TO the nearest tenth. -13.6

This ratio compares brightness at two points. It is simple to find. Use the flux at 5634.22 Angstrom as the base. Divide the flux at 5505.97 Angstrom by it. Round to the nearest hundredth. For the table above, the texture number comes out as 1.01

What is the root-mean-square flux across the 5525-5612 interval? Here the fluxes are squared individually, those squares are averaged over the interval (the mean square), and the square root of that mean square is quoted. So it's 13.6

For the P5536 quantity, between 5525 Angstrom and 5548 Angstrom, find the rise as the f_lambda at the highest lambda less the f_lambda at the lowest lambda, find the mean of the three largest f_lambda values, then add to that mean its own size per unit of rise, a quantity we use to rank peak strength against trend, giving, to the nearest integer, 62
